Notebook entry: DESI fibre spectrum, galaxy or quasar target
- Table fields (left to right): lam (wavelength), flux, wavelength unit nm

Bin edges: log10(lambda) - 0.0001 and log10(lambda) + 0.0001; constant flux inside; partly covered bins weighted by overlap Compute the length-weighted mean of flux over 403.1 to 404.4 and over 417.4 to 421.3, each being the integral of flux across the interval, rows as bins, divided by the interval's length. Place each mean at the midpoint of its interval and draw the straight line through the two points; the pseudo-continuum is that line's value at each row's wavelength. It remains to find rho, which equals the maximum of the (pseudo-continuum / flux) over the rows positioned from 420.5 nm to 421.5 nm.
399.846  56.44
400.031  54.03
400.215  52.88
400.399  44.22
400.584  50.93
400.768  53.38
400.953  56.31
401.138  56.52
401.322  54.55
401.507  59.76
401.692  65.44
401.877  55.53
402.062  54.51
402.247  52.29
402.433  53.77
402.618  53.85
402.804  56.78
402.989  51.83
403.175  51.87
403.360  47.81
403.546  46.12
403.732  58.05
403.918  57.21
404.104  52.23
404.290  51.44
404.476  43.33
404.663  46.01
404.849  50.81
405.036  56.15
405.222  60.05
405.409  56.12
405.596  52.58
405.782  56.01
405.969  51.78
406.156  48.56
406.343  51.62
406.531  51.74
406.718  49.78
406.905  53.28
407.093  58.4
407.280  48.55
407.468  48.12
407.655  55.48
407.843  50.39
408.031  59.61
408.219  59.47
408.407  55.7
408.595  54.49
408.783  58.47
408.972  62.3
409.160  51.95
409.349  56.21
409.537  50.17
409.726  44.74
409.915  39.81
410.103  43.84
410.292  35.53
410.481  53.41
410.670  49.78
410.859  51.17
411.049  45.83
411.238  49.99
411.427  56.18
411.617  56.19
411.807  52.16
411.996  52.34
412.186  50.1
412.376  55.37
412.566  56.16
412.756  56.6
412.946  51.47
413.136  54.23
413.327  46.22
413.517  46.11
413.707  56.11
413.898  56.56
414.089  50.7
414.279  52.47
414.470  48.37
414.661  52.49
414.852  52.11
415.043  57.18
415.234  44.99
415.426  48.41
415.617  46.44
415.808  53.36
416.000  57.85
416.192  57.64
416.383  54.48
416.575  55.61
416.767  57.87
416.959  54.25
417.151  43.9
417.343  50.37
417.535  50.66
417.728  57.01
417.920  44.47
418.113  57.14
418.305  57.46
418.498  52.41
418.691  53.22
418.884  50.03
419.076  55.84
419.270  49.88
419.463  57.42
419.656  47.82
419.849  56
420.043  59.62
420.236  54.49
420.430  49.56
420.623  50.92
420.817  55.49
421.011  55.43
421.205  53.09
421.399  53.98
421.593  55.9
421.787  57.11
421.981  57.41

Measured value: 1.05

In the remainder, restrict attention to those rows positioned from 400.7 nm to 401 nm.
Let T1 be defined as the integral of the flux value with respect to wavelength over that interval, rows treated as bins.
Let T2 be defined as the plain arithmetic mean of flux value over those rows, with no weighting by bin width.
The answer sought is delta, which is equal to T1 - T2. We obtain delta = -38.4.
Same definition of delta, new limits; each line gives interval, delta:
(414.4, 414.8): -30.1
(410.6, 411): -30.5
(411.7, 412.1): -31.3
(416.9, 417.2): -34.3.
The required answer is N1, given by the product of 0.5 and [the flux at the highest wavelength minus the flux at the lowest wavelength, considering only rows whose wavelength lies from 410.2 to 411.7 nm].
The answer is 10.3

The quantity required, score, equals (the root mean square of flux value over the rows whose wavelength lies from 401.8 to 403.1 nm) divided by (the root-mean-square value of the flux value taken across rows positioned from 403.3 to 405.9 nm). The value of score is 1.03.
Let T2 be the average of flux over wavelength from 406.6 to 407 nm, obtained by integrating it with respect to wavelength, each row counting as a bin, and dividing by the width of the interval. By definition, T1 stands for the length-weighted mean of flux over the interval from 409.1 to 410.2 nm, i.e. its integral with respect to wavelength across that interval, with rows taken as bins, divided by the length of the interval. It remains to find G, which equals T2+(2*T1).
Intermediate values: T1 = 48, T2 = 51.6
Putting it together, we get 147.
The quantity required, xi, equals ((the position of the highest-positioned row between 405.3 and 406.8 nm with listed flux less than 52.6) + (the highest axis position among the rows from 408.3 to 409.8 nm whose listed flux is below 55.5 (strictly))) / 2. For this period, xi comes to 408.22 nm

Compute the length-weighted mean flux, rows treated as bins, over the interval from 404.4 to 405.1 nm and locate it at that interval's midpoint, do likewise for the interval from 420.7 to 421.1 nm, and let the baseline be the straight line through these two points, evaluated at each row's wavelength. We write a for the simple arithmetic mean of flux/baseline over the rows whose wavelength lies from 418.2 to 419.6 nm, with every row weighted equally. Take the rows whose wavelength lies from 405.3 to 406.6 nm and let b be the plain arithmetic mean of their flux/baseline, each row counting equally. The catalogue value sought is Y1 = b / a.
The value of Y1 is 1.08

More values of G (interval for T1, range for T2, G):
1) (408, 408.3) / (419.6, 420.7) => 172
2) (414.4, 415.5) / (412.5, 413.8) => 154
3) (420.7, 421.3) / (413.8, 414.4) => 162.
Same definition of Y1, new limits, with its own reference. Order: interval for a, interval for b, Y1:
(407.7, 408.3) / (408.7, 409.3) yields 1.01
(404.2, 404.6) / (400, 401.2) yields 1.14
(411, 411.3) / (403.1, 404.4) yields 1.15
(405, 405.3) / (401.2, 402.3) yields 1.01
